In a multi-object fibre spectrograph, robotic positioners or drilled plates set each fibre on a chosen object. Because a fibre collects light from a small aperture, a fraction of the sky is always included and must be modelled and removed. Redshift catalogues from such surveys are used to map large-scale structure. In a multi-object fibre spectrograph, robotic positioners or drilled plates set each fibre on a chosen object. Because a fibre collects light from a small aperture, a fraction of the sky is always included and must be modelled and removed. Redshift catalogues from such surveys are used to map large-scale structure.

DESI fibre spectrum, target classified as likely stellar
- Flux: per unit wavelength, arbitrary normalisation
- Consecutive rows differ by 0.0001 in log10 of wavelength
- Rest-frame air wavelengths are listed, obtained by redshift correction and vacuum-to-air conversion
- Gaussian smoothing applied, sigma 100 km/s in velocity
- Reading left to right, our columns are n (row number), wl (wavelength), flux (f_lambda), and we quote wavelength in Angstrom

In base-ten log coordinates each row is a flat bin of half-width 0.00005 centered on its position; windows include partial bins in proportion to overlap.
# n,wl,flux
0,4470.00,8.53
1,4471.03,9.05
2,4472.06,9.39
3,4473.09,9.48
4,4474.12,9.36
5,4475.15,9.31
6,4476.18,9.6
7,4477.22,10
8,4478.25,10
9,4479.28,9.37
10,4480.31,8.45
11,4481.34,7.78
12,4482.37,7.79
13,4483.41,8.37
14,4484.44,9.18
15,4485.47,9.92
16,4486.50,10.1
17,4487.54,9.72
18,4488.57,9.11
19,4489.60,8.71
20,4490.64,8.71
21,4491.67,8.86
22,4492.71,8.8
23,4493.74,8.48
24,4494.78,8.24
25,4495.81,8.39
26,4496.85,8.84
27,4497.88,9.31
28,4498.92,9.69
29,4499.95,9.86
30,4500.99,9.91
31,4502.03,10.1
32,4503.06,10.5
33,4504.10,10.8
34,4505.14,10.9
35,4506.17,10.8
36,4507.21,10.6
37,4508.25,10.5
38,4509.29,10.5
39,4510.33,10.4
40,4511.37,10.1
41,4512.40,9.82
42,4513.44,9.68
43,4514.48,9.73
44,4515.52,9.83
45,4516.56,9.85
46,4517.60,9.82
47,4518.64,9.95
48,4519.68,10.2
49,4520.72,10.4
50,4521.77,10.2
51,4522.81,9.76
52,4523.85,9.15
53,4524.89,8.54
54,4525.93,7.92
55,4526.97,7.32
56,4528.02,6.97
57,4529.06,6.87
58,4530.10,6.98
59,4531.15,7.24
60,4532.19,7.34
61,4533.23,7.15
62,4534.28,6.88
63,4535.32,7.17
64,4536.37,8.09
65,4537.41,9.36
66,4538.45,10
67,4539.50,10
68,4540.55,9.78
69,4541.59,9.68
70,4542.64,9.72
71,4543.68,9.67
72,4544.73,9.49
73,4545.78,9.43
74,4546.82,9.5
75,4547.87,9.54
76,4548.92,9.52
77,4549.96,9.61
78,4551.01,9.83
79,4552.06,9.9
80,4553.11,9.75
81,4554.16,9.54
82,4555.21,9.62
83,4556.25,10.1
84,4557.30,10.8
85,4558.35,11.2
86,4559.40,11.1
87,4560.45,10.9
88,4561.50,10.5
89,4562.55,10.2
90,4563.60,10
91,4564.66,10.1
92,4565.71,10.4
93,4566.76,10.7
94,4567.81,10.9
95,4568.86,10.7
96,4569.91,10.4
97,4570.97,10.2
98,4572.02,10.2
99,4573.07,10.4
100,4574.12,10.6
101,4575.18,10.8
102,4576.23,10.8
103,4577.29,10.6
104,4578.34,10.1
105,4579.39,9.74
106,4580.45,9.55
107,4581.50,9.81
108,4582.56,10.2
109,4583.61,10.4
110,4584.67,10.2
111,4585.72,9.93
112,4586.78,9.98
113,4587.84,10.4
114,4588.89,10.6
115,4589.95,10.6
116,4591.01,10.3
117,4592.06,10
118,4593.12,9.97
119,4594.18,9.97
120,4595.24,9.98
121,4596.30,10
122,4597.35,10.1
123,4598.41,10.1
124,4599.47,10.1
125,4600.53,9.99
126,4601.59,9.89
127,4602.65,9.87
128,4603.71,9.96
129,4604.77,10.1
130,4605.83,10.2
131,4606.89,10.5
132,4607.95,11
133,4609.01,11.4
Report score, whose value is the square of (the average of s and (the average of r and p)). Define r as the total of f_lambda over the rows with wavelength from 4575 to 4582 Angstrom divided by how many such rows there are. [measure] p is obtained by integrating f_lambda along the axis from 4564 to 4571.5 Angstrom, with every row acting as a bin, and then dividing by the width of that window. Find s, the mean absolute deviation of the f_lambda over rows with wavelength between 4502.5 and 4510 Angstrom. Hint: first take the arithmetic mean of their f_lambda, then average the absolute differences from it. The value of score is 27.5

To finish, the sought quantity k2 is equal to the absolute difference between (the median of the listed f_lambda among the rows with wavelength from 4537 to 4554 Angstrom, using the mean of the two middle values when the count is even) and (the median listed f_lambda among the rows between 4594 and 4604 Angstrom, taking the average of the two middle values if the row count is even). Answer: 0.3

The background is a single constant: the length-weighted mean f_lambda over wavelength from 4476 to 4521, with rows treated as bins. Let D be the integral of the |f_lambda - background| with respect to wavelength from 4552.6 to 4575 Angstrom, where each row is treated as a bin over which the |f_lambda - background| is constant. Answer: 19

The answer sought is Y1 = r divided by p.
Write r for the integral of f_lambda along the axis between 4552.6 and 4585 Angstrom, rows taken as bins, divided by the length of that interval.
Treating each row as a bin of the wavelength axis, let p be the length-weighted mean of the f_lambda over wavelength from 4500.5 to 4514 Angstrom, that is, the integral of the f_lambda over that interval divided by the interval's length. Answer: 1.00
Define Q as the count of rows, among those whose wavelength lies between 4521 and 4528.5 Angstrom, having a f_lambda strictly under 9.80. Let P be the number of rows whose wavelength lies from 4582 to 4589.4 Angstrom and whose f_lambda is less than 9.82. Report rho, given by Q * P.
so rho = 0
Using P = 0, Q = 6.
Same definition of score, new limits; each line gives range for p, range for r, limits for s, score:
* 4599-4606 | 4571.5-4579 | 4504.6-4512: 27.3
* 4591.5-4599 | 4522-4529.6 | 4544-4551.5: 20.9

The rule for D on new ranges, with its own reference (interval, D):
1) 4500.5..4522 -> 14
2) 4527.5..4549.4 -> 25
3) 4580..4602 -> 12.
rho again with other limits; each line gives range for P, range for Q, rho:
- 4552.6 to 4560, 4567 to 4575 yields 0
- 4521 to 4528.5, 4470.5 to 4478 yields 36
